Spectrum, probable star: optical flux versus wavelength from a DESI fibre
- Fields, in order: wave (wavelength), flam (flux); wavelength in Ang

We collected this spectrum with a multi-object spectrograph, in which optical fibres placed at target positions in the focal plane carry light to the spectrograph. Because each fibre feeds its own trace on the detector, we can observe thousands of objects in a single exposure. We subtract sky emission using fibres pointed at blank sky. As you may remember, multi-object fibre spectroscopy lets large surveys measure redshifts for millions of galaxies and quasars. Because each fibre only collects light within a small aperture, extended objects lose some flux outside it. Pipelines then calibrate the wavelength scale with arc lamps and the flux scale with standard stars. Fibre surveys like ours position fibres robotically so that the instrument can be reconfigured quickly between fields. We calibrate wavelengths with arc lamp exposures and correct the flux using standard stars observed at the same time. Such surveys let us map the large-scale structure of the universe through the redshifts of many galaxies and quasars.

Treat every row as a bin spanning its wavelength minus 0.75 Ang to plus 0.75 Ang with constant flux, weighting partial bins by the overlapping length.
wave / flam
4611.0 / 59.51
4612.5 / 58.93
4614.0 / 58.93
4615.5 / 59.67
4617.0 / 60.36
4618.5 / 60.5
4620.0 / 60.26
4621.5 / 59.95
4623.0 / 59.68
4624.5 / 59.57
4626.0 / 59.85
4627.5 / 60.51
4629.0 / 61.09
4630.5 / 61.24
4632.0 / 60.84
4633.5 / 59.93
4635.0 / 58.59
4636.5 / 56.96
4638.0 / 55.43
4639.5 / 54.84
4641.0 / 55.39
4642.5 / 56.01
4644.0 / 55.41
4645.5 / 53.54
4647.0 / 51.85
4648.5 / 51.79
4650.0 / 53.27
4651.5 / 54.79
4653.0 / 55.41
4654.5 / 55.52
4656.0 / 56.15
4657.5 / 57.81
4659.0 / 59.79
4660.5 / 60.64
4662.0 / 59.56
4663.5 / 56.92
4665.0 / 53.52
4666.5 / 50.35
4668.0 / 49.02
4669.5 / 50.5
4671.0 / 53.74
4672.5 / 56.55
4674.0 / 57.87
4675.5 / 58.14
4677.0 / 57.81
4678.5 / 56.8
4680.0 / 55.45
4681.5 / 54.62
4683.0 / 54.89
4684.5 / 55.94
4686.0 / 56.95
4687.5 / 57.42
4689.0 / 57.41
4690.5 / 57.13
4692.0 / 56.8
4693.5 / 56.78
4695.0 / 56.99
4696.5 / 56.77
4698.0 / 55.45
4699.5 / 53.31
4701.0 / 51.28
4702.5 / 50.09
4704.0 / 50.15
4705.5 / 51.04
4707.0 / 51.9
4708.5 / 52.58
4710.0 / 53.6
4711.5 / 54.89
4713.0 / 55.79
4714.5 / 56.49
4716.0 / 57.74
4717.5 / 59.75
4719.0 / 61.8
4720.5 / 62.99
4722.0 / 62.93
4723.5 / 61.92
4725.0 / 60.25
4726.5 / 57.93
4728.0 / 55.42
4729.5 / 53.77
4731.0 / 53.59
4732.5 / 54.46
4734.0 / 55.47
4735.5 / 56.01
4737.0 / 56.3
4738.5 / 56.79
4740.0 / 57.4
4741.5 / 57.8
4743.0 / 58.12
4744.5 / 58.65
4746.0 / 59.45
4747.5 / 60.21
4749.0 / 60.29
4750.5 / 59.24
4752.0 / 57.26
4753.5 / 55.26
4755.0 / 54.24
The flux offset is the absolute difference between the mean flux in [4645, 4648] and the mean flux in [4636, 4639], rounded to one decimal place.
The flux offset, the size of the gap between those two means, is 3.5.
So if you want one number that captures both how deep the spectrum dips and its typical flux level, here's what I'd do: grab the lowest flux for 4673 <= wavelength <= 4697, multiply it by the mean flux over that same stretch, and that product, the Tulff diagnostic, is 3099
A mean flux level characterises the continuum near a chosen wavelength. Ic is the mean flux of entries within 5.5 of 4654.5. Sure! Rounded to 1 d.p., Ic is 56.1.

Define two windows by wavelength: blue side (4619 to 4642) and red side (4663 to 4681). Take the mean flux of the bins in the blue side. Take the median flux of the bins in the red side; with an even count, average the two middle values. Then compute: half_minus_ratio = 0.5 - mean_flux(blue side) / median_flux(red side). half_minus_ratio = -0.55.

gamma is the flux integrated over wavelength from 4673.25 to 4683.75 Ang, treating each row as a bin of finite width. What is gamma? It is 593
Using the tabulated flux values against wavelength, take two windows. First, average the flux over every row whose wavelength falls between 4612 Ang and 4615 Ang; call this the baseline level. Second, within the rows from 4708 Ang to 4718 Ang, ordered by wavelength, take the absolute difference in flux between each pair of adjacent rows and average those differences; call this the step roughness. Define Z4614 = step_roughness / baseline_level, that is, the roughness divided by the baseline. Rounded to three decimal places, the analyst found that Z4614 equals 0.020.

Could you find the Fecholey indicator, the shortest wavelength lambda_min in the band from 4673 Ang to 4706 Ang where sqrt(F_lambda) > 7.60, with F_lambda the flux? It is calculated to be 4674.0 Ang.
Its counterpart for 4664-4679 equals 4674.0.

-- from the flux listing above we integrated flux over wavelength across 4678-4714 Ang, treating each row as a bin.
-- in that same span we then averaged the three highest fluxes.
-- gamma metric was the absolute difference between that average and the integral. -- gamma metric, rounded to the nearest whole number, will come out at 1914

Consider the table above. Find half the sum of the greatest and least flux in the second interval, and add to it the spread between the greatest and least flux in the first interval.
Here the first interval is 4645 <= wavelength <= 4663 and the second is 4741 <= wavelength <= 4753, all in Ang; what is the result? 68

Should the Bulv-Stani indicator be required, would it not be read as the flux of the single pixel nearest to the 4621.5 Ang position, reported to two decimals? 59.95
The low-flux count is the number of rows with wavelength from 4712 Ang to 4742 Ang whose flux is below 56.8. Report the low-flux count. 10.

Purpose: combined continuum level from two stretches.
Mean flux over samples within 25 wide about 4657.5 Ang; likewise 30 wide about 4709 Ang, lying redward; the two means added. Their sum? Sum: 111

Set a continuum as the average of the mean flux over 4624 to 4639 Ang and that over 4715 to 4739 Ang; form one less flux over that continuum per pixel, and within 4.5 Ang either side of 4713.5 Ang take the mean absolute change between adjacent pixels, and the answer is 0.021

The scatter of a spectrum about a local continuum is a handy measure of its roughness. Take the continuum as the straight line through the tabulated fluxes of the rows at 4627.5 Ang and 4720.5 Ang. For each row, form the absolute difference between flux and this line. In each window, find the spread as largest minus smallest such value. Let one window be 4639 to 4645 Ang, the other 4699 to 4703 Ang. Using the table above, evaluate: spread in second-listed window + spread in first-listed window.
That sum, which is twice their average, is 4.4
